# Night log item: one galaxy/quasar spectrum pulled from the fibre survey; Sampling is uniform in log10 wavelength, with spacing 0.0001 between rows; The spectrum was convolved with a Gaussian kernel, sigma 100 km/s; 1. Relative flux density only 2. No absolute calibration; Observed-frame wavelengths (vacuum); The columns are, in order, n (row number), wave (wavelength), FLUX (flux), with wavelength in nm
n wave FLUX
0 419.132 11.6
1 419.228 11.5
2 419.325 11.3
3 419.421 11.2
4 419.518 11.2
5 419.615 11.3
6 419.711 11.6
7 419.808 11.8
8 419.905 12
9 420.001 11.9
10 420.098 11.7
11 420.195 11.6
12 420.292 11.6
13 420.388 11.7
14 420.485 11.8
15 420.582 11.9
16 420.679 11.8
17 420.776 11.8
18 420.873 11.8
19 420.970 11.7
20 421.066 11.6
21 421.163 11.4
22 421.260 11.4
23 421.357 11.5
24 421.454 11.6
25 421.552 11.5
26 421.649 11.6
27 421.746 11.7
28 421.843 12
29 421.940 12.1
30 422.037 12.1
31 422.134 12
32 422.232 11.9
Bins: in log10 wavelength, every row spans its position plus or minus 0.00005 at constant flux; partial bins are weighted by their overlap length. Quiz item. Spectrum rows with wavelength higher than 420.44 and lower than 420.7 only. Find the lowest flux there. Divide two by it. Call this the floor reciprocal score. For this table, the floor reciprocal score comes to 0.169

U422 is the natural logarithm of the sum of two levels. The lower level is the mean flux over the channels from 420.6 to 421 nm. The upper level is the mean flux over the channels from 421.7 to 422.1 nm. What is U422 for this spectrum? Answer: 3.17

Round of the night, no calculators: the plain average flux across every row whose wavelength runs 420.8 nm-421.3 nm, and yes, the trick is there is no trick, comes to 11.6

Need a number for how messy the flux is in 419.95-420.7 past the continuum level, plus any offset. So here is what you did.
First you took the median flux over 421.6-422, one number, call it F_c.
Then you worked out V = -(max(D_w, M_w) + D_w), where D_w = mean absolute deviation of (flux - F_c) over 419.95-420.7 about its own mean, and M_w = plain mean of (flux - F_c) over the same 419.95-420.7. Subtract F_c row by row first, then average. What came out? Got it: -0.200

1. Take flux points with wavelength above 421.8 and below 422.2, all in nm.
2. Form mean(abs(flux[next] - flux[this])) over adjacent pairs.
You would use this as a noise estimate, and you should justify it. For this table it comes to 0.067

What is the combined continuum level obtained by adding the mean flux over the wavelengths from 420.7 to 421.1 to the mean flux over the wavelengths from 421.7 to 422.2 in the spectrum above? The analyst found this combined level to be 23.7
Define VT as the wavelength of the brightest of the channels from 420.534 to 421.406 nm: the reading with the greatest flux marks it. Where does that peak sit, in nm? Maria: 420.582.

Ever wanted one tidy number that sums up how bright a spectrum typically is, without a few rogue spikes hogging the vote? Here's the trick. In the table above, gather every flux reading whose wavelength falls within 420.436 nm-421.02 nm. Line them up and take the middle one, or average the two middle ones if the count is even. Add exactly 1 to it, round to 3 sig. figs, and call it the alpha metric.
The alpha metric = 12.8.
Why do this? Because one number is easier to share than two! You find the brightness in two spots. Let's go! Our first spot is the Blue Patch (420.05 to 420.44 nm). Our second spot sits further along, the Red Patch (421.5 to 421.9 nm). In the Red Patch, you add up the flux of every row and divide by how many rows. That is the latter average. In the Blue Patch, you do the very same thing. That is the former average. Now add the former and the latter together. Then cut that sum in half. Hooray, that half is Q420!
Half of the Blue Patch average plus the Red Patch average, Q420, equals 11.7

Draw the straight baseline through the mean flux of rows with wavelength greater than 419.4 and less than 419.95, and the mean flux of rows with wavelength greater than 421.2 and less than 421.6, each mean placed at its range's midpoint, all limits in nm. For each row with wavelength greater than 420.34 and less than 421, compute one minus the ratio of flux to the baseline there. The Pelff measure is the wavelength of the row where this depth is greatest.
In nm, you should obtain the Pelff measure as 420.388 nm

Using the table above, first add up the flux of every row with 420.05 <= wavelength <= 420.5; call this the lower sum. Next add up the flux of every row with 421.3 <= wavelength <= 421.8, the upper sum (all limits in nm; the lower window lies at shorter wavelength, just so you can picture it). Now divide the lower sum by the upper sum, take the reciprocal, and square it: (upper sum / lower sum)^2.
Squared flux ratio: 0.98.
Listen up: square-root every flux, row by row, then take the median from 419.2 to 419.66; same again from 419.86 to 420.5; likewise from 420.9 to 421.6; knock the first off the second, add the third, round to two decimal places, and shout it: 3.45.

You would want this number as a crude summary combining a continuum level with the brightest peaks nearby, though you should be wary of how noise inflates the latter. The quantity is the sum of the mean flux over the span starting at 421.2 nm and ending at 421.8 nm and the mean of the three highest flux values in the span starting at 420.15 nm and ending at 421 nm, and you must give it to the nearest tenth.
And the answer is 23.4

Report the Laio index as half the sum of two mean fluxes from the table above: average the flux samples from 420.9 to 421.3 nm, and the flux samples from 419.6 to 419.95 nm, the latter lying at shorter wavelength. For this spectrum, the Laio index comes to 11.6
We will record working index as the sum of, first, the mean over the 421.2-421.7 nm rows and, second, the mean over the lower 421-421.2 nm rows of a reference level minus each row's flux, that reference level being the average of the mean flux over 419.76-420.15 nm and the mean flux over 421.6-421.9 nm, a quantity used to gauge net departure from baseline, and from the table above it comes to 0.6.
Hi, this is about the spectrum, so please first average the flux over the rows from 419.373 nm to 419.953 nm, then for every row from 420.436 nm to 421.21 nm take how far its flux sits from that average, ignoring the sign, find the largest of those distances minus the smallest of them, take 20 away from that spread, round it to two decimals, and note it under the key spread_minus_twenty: -19.70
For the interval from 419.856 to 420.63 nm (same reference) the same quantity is -19.60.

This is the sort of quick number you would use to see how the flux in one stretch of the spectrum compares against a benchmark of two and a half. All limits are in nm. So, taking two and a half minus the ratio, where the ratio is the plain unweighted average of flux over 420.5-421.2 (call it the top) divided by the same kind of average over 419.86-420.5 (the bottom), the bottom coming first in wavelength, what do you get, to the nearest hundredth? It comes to 1.50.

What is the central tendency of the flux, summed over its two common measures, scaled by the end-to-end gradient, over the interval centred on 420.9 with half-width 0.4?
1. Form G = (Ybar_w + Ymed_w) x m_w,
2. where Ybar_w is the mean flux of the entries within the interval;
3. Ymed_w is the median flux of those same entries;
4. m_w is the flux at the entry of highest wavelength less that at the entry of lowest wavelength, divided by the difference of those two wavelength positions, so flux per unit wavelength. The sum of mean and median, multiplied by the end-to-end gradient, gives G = -17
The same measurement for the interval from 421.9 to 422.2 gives -12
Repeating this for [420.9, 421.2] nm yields -36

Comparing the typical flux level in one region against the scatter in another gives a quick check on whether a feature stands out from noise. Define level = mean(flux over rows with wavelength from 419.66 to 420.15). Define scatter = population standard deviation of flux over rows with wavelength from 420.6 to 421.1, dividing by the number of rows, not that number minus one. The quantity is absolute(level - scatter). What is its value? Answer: 11.72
